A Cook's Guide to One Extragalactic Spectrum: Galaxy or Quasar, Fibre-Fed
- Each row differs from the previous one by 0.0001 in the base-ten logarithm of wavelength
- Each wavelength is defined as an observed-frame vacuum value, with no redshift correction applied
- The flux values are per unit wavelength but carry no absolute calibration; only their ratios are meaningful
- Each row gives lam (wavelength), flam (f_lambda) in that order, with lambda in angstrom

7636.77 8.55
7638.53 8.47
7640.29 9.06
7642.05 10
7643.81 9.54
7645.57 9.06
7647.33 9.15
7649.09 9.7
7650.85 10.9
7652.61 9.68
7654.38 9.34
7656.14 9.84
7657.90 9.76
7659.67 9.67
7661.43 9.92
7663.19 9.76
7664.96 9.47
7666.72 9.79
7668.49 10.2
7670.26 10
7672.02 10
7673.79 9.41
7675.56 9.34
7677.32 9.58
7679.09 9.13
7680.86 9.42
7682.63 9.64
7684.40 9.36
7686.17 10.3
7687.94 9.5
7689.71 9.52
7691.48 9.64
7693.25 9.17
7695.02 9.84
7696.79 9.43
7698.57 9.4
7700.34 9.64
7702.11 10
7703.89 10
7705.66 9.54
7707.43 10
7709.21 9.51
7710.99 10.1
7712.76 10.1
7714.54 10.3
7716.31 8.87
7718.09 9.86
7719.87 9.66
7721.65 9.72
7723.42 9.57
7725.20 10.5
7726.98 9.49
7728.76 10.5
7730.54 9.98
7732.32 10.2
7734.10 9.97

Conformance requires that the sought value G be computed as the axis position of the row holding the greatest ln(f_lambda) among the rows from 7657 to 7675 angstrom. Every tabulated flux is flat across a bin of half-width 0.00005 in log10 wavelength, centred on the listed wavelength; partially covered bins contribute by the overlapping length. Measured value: 7668.49 angstrom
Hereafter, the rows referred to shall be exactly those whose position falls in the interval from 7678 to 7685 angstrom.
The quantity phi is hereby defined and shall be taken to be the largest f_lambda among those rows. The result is 9.64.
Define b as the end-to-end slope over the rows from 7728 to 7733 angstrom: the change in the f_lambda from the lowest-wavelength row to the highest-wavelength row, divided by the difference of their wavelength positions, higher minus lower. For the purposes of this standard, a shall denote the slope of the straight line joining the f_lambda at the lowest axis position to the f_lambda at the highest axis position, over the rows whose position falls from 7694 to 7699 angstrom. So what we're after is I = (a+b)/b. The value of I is 2.5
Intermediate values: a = -0.12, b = -0.08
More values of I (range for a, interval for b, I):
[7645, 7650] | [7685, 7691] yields 0.2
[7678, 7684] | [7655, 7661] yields -2.0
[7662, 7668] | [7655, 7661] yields 0.8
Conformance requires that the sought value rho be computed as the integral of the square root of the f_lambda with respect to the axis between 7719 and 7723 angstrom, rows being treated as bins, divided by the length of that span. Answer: 3.12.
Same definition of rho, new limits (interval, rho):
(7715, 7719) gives 3.08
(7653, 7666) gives 3.11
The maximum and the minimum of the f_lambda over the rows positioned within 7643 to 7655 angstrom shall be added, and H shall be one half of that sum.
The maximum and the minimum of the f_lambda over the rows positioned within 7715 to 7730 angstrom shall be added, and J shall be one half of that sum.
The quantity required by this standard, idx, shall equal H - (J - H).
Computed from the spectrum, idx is 10.3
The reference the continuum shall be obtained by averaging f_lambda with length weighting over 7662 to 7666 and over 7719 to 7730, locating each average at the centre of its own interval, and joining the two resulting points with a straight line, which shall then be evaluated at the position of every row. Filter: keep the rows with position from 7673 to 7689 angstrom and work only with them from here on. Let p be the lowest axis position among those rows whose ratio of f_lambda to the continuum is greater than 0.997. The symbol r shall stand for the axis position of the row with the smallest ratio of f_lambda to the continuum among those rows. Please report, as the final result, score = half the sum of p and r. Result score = 7682.6 angstrom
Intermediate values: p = 7686.17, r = 7679.09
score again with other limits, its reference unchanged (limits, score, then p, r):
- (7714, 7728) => 7715.4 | 7714.54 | 7716.31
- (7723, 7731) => 7726.1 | 7725.20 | 7726.98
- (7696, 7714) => 7700.3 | 7702.11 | 7698.57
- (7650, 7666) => 7652.6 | 7650.85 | 7654.38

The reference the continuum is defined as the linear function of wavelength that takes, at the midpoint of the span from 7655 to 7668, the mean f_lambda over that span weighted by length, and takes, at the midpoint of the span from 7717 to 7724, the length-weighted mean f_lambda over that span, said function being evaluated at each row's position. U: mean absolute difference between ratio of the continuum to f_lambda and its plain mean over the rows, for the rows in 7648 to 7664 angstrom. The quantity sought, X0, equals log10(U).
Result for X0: -1.62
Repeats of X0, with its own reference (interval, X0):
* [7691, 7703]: -1.63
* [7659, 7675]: -1.68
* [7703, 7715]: -1.62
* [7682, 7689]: -1.52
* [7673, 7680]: -1.84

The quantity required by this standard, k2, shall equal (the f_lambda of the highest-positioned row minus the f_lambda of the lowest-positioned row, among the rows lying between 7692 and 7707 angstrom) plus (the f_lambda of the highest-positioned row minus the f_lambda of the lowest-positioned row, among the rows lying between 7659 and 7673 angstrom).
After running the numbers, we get 0.7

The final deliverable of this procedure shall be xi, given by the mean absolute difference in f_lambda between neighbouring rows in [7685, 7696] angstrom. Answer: 0.42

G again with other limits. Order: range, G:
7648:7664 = 7650.85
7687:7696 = 7695.02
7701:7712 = 7710.99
